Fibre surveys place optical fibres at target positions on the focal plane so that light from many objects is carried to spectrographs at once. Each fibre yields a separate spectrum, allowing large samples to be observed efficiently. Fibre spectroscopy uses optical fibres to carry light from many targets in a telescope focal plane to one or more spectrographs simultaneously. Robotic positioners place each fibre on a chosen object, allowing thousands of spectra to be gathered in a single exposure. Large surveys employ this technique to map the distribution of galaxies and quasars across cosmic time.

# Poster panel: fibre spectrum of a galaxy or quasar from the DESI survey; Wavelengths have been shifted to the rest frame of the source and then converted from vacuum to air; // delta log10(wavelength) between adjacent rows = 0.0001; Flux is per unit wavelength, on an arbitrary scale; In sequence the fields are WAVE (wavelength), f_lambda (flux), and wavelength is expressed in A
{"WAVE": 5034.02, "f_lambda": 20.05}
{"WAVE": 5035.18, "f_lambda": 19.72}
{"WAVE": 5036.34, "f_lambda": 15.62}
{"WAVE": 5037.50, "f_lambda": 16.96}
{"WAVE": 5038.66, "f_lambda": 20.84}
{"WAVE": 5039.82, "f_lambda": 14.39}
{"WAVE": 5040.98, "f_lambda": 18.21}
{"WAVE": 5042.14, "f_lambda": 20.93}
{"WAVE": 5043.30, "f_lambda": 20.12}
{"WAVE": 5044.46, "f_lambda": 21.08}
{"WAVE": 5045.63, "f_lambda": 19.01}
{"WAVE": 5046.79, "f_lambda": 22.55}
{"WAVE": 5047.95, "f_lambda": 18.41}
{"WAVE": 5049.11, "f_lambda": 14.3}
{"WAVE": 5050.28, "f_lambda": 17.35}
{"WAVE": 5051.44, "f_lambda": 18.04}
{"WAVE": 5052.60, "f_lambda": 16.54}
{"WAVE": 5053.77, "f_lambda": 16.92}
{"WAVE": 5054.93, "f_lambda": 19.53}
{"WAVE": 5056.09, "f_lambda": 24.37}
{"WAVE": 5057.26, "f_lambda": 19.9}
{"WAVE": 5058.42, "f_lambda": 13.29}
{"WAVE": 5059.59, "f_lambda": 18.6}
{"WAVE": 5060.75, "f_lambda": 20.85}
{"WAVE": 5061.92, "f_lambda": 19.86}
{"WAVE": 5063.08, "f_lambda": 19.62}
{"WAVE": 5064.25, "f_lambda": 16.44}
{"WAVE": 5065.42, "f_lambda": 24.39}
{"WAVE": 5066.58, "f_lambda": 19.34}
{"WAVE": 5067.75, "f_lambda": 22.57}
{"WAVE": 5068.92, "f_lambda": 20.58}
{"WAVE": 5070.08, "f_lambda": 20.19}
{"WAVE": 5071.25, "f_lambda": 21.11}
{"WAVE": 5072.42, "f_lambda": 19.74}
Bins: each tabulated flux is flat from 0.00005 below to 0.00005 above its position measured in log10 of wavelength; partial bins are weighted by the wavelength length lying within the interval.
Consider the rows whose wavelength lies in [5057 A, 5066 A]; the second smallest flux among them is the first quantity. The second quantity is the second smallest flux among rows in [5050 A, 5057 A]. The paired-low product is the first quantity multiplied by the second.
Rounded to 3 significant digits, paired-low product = 278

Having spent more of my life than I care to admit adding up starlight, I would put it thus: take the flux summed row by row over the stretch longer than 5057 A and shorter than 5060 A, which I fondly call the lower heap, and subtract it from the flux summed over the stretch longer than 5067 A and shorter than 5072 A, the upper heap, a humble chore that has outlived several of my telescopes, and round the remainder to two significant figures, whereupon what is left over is 33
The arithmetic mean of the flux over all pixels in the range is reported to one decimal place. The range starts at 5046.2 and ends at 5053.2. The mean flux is 17.9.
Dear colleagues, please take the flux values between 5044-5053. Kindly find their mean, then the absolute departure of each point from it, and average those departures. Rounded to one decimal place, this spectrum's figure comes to 1.9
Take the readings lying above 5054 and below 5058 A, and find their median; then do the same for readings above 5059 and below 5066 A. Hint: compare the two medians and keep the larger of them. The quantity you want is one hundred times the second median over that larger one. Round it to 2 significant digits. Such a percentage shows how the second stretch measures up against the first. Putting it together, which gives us 99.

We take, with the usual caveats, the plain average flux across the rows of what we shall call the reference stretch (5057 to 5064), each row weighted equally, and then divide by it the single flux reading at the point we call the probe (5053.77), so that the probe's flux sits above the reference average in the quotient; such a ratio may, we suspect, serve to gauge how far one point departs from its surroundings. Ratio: 0.91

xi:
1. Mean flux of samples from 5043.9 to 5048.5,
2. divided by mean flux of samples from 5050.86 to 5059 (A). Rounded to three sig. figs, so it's 1.10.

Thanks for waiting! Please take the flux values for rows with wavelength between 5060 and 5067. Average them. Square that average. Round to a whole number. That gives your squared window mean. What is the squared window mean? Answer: 403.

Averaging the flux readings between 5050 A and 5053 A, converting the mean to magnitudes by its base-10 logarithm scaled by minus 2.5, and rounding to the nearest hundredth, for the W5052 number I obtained -3.10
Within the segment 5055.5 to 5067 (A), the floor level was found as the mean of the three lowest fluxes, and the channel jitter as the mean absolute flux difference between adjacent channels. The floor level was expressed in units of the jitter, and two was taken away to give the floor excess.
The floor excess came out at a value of 2.0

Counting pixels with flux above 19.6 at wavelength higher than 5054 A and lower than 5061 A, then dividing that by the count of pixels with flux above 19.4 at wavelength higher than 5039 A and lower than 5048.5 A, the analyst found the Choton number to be 0.75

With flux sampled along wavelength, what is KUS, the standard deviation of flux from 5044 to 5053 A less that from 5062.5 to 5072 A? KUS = 0.2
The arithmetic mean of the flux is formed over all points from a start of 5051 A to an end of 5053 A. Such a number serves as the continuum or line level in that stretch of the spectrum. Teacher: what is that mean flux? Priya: 17.3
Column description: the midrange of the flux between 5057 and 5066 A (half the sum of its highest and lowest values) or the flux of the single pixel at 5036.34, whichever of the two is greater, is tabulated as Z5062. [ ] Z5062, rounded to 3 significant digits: 18.8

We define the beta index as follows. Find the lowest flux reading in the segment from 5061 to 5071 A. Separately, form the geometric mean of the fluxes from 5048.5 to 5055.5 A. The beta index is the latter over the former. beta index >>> 1.04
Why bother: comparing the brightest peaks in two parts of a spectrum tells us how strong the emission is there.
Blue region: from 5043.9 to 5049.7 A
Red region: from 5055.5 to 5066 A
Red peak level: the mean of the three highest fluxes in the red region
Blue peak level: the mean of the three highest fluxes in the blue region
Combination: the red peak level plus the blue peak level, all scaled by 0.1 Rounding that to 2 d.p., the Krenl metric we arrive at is 4.41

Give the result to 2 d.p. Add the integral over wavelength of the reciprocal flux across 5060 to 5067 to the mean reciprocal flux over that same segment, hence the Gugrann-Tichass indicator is 0.40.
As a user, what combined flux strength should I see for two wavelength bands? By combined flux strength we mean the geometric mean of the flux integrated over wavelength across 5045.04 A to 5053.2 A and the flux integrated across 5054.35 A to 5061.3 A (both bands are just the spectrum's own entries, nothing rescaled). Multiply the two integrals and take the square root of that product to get 141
